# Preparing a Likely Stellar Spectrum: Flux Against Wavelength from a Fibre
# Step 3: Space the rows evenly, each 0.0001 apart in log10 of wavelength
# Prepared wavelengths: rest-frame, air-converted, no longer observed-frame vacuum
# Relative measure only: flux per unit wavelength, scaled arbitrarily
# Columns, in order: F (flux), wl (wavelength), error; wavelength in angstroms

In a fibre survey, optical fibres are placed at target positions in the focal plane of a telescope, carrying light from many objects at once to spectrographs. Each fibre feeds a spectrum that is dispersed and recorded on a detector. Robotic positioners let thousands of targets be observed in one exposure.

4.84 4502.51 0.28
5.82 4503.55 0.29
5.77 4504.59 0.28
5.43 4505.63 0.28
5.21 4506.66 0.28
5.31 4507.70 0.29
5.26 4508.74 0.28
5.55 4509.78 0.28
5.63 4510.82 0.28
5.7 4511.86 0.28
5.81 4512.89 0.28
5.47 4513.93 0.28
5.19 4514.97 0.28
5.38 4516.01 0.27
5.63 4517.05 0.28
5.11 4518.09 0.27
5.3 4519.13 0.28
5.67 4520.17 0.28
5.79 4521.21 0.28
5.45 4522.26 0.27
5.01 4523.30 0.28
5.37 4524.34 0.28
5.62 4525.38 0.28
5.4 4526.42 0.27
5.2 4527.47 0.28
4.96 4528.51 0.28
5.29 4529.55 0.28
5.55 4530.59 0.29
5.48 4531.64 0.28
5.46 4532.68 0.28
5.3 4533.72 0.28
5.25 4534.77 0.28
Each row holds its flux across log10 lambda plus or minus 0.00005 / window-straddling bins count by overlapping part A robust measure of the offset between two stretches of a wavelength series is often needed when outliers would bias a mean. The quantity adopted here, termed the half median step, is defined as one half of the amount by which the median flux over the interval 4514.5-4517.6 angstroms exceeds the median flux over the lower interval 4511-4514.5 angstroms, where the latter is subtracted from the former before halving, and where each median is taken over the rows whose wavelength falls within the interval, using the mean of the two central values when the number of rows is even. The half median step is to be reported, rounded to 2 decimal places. -0.16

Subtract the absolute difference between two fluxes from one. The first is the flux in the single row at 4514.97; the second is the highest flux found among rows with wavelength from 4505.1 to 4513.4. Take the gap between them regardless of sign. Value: 0.38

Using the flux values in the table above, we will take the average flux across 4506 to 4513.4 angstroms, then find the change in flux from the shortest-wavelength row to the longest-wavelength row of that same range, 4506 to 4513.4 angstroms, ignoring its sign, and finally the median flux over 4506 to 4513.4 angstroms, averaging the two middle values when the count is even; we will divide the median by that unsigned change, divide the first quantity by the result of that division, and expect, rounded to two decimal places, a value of 0.59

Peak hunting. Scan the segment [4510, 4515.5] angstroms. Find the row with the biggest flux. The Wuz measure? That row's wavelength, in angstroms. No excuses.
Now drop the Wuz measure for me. 4512.89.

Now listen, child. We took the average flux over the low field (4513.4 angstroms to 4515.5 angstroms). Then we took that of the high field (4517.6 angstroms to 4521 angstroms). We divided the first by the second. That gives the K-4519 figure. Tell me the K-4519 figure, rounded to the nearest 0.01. 0.99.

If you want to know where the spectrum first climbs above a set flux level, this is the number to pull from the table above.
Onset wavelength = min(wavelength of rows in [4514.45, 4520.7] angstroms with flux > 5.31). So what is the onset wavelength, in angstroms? 4516.01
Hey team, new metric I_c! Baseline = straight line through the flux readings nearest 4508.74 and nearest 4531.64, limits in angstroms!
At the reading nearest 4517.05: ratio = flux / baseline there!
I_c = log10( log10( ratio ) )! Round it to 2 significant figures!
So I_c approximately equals -1.6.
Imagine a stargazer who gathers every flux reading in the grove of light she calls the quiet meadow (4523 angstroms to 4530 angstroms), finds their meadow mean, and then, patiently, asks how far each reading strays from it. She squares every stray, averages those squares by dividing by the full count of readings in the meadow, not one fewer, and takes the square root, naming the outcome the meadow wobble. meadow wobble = 0.21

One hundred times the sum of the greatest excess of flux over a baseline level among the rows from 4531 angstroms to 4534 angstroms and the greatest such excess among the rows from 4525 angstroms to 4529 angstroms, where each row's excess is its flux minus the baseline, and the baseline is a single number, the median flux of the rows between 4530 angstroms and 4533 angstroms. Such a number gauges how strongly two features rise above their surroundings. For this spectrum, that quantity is 14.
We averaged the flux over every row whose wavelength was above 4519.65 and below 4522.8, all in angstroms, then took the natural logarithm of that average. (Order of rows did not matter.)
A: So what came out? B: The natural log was 1.73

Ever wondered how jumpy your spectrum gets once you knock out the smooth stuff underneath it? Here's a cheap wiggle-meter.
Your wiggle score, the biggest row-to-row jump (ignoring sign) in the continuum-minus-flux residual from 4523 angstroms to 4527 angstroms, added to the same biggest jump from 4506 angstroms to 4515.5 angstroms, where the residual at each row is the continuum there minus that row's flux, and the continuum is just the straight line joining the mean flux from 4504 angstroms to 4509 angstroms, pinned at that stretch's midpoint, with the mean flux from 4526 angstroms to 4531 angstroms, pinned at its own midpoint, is 0.70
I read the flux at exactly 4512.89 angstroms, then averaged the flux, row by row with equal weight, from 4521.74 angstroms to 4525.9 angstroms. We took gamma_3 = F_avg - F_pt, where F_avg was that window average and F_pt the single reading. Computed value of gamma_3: -0.4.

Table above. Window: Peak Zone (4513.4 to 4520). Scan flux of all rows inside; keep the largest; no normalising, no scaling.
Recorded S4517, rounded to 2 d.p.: 5.63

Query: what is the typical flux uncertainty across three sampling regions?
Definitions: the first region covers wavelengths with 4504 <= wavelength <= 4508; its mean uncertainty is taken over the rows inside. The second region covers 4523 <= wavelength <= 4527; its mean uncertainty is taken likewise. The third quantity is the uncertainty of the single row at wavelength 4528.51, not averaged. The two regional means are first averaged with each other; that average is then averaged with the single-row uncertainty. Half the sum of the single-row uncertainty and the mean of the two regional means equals 0.280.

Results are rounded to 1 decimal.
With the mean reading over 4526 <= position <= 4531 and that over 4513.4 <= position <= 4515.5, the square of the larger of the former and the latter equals 28.4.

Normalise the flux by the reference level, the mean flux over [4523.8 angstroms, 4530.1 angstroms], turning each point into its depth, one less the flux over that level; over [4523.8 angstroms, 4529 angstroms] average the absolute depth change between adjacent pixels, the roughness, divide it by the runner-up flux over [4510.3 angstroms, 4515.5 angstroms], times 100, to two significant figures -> 0.75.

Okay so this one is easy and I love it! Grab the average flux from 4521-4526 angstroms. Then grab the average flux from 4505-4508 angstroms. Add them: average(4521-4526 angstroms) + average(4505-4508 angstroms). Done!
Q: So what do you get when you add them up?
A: 10.8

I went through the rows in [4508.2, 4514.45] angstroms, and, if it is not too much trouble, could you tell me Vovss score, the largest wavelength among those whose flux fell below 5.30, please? 4508.74 angstroms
